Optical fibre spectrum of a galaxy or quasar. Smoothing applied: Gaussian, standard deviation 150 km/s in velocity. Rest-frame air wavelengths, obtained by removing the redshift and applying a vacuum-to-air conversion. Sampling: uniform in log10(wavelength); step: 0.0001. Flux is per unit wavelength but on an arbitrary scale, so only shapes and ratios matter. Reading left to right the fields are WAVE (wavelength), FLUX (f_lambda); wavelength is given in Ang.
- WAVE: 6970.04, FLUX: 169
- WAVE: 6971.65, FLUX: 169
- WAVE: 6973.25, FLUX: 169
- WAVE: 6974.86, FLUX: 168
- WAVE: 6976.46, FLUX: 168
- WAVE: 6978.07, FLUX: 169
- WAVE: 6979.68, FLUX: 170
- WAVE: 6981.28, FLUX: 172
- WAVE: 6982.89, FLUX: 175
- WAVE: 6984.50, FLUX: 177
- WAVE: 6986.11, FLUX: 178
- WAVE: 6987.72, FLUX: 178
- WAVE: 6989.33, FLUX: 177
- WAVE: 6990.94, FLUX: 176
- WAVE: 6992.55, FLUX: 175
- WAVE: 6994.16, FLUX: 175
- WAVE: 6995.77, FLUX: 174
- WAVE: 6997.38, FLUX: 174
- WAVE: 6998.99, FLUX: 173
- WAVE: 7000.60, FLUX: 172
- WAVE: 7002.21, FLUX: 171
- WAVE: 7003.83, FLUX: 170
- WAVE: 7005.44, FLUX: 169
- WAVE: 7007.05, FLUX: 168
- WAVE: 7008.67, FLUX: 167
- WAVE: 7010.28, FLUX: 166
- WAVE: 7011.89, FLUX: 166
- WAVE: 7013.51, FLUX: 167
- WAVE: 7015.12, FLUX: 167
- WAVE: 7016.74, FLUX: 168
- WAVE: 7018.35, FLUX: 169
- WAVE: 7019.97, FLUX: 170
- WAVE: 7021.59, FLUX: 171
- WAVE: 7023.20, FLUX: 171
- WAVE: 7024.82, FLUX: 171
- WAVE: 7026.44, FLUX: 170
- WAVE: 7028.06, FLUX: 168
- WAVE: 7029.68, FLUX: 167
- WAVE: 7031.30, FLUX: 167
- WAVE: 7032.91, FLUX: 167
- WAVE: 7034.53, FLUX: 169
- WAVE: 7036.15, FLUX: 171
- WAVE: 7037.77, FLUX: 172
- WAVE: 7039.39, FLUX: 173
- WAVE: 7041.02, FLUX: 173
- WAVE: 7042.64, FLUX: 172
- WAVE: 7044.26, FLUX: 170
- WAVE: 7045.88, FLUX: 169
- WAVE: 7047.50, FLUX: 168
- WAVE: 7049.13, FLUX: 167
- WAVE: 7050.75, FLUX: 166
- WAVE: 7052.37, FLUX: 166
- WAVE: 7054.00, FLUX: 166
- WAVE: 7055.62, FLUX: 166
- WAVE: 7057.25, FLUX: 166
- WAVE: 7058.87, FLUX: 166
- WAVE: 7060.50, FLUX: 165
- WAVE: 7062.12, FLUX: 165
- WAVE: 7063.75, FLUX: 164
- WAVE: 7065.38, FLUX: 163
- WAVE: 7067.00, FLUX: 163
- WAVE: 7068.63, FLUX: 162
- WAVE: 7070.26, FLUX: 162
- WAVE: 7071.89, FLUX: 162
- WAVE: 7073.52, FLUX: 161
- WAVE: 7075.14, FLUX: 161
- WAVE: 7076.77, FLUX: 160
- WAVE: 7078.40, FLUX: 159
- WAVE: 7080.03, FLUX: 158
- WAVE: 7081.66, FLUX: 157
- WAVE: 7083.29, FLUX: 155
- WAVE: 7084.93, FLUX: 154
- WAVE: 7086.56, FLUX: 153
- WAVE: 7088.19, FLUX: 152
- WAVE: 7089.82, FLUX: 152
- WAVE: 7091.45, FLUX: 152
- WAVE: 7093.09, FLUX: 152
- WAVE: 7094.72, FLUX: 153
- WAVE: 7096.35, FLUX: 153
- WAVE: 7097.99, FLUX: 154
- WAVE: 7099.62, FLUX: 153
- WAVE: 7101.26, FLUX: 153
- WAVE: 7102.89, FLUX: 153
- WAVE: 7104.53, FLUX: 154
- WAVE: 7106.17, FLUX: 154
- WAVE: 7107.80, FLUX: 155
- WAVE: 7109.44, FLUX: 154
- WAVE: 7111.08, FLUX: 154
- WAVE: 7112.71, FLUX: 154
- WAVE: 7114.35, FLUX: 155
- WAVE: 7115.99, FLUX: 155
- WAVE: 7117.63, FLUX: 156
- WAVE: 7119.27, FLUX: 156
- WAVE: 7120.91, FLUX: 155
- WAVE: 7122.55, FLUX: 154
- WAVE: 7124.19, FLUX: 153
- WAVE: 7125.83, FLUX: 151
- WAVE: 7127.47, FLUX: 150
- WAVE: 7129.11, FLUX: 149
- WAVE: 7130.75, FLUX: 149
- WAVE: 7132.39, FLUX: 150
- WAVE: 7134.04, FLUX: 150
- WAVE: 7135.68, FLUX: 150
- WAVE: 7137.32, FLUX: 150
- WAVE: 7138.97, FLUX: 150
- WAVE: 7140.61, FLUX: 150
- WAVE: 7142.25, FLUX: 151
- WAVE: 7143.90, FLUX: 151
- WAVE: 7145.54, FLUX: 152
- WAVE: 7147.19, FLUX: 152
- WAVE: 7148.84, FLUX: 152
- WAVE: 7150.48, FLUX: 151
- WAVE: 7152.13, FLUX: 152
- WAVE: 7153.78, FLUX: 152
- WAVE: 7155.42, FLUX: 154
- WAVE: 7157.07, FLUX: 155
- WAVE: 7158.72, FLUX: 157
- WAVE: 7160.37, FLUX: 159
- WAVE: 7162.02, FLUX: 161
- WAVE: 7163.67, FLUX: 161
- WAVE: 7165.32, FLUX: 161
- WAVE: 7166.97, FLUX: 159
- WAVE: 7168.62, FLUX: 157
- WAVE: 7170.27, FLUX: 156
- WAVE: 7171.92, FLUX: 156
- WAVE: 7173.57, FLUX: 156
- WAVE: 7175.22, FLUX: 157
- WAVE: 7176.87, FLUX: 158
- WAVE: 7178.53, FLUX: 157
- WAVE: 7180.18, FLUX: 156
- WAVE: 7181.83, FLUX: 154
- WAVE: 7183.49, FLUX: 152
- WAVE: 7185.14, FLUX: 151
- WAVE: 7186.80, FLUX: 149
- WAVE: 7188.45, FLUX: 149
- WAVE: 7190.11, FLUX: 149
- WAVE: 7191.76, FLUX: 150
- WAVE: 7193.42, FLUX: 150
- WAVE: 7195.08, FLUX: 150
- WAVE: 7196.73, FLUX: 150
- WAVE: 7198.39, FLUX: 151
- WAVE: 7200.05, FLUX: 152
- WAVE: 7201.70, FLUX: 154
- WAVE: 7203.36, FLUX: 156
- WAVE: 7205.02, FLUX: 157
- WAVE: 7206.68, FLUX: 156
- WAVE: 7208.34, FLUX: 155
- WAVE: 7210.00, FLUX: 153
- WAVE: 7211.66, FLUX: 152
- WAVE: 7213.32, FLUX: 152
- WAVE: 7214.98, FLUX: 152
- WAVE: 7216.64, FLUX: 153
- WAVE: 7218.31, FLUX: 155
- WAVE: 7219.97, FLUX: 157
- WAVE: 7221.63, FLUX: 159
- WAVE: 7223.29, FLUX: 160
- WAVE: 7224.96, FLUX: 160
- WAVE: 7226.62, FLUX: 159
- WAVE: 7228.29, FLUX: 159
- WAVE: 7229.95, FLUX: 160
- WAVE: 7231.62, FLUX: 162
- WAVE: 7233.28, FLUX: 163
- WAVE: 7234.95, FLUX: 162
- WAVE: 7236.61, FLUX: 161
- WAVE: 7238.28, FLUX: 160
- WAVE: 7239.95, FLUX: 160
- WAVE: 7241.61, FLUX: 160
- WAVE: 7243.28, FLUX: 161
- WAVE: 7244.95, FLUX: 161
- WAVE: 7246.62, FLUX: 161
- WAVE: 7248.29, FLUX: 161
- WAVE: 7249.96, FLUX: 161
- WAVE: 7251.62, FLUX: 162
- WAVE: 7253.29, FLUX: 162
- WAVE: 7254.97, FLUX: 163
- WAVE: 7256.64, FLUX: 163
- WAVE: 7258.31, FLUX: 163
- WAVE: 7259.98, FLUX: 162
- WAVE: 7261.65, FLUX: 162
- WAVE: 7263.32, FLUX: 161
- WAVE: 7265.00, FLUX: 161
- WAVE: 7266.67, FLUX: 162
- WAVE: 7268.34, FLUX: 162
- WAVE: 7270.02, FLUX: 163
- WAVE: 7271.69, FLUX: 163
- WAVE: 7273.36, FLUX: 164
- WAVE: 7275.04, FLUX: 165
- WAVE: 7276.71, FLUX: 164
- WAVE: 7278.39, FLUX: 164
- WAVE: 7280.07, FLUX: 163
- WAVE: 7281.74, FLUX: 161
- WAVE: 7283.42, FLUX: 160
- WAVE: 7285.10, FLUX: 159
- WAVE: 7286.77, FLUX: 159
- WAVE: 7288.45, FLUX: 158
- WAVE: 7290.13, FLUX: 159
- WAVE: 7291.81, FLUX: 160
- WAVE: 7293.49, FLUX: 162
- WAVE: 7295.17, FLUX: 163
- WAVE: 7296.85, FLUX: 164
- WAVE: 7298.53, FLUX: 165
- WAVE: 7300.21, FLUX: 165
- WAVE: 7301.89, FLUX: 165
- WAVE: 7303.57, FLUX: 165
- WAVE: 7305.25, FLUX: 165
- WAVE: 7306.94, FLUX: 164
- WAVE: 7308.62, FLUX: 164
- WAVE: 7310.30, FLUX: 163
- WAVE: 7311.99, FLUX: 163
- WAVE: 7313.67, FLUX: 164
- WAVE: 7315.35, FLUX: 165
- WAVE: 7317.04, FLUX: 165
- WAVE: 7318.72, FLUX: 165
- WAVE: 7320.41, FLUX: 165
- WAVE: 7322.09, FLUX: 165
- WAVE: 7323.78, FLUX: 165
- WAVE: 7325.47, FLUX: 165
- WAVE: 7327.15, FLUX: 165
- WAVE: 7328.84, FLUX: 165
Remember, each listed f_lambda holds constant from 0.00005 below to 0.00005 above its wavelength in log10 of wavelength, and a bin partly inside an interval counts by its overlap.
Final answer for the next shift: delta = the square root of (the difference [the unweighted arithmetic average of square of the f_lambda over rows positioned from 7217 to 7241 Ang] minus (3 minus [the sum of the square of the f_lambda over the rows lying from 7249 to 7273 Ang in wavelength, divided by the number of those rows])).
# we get 228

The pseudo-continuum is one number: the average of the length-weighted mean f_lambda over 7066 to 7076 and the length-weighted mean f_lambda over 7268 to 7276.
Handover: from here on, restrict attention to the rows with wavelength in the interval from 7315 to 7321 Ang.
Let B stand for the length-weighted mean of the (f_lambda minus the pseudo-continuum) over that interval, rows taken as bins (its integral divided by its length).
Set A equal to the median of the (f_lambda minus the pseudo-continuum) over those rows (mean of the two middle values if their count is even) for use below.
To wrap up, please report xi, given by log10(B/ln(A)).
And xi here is 0.44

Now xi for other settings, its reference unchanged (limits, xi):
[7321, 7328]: 0.44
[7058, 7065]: 0.42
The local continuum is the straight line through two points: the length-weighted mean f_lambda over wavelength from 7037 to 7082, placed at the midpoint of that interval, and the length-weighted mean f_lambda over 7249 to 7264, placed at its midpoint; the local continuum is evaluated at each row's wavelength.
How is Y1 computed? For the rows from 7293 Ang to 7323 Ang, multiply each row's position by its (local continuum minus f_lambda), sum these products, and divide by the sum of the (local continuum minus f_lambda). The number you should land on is 7309.3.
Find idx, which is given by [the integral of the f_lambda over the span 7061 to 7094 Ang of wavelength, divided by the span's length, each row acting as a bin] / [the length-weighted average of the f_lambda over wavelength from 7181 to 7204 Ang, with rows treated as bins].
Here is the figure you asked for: 1.05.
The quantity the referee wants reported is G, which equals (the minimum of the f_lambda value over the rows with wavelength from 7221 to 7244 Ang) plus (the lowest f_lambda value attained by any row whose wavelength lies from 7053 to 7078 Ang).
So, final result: 319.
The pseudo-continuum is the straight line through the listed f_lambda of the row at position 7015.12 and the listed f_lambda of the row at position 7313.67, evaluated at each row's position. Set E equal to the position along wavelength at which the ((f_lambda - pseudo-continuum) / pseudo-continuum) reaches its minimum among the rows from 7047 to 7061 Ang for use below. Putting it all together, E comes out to 7060.50 Ang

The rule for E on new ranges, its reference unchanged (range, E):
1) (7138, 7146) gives 7138.97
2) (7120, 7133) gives 7129.11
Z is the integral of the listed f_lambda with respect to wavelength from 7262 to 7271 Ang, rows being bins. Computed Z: 1456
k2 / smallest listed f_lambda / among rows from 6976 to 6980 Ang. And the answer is 168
